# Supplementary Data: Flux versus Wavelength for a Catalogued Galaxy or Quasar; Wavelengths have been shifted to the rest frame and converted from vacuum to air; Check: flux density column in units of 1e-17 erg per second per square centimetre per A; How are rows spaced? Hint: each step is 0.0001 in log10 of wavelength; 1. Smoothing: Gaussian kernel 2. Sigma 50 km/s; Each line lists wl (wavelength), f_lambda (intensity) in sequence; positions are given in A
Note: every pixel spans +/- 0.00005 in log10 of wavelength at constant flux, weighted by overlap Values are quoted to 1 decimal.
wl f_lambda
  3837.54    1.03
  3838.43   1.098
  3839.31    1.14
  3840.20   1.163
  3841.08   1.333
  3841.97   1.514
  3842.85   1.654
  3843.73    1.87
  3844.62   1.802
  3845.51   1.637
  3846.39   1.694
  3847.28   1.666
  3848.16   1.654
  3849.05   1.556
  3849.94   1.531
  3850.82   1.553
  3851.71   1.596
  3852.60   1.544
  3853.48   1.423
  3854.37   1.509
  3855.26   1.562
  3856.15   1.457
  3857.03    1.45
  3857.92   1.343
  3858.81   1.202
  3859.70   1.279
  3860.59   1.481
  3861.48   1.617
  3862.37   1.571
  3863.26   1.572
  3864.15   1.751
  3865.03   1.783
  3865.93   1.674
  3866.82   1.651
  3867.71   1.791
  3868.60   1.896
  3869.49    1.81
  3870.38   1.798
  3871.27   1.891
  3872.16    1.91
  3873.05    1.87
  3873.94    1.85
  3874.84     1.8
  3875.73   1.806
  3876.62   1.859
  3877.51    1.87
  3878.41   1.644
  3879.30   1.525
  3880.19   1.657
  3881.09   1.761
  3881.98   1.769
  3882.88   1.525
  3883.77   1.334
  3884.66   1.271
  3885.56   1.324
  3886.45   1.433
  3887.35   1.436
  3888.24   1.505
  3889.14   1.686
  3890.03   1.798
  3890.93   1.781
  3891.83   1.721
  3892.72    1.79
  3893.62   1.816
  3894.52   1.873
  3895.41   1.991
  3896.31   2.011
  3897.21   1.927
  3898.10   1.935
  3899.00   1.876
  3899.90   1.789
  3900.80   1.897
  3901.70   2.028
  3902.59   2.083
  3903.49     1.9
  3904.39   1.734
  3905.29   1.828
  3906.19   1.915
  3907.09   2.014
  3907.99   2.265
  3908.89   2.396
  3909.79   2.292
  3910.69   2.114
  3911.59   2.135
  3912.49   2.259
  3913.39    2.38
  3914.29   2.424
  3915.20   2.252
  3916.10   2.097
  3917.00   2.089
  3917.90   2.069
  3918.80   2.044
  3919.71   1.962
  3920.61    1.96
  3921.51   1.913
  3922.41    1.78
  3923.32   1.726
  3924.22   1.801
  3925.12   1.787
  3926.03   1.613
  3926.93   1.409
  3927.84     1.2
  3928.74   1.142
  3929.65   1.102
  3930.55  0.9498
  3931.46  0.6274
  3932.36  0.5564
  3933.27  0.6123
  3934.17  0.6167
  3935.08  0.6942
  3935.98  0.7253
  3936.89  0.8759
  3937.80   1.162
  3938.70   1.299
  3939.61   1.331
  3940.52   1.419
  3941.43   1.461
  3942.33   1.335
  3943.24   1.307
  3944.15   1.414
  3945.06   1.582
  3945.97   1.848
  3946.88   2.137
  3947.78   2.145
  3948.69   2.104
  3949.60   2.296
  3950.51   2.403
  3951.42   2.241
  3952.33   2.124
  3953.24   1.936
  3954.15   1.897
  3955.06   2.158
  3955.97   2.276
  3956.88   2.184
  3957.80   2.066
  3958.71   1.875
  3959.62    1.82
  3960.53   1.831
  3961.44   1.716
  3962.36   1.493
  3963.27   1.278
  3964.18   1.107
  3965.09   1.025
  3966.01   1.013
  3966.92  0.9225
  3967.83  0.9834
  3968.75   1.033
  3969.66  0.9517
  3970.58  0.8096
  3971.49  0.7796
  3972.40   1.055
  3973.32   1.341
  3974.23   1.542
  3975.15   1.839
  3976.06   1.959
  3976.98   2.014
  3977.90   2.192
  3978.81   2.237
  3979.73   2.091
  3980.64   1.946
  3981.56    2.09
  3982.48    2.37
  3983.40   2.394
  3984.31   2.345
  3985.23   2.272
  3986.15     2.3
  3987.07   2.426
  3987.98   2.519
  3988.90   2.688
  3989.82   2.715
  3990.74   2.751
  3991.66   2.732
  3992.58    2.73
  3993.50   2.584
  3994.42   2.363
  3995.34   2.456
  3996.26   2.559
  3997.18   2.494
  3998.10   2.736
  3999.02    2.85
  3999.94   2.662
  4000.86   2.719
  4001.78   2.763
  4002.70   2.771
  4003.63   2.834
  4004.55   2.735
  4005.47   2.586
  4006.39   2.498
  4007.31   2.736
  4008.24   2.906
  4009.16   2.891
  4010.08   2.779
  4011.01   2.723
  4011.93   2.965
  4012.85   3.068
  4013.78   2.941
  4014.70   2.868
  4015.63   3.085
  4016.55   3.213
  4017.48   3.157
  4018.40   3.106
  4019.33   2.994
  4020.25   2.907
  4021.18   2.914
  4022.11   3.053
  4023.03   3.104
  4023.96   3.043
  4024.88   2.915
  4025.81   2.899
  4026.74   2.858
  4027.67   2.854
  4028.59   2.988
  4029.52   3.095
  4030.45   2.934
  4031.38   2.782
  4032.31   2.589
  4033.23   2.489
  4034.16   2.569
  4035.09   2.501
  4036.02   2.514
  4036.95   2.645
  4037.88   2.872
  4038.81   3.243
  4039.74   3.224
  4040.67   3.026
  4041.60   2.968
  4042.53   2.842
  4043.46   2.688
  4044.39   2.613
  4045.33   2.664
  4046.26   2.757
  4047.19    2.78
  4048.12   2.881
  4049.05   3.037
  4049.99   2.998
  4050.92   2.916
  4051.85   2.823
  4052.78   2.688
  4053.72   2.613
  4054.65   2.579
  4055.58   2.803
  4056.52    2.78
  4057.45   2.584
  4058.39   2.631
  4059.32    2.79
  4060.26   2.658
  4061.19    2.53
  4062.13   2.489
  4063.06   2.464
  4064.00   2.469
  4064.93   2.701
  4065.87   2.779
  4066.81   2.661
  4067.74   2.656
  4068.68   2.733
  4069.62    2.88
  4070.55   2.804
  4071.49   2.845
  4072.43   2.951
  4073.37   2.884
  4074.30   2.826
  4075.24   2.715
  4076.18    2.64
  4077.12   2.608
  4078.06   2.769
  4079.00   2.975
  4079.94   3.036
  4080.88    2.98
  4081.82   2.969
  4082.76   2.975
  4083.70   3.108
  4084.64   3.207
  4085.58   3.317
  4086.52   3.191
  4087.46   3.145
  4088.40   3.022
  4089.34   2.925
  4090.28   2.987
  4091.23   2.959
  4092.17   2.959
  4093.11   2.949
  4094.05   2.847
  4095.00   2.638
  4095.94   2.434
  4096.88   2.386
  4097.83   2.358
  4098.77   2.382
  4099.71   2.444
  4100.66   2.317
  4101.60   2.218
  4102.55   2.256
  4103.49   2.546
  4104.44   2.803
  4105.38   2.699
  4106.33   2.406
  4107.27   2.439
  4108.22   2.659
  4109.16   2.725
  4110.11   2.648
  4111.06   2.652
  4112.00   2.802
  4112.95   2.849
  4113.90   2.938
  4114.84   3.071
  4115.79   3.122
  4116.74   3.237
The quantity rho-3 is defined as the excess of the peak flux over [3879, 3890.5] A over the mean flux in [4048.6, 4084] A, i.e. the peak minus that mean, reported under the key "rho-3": -1.0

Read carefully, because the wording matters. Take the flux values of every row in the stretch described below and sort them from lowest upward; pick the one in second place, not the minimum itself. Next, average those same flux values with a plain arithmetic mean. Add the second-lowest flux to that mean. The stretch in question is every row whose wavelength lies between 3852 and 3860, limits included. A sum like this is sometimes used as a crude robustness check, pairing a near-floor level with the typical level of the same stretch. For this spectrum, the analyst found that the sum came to 2.7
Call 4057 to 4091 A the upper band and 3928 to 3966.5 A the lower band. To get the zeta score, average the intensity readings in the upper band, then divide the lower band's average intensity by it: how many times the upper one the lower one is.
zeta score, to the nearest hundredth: 0.53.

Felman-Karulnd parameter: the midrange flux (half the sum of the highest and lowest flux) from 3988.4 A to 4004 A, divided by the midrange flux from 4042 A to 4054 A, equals 0.92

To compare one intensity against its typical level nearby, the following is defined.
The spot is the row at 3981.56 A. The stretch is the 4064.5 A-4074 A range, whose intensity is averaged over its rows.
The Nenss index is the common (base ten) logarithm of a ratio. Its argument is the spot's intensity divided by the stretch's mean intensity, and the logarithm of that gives -0.13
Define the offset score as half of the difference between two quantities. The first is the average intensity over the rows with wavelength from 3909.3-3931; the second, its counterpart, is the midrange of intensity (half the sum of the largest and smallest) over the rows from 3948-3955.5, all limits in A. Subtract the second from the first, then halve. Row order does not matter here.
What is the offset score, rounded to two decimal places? -0.15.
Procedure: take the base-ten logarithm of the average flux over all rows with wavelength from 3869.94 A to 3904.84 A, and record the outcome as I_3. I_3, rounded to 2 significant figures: 0.24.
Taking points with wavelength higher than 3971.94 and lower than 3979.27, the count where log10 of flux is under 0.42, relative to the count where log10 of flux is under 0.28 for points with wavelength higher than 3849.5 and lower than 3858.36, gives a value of 0.8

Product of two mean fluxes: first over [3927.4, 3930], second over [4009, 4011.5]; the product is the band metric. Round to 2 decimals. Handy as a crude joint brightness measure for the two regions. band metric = 3.21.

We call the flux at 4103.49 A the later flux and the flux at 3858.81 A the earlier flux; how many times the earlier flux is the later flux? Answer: 2.1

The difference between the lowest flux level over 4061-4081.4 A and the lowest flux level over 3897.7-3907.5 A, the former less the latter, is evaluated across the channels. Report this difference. 0.73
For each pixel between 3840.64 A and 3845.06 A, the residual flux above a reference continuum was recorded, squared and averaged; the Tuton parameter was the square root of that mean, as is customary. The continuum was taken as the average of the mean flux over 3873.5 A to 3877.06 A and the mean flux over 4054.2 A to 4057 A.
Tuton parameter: 0.67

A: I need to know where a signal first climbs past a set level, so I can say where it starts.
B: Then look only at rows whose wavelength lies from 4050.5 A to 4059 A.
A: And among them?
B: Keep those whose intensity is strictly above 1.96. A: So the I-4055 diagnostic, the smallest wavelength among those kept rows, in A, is 4050.92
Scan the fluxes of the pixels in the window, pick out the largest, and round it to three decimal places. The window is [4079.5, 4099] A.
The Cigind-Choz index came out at 3.317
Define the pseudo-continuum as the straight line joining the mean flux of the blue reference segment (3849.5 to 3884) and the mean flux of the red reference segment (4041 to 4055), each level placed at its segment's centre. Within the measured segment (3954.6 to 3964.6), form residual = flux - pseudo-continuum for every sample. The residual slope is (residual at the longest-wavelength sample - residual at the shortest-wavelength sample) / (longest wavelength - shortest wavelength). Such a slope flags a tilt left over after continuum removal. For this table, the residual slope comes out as -0.122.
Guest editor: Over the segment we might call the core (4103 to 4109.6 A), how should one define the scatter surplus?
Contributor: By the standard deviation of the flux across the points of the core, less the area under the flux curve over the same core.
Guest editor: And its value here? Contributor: -17.1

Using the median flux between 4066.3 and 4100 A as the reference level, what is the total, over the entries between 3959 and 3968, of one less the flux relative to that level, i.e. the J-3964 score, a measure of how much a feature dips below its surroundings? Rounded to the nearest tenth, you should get 5.4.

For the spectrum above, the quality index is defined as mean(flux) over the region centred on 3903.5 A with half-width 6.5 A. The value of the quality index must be 2.0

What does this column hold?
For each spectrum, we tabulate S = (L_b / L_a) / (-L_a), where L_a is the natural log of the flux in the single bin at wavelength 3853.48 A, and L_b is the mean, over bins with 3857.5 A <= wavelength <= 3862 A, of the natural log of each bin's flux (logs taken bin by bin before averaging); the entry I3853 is -2.6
